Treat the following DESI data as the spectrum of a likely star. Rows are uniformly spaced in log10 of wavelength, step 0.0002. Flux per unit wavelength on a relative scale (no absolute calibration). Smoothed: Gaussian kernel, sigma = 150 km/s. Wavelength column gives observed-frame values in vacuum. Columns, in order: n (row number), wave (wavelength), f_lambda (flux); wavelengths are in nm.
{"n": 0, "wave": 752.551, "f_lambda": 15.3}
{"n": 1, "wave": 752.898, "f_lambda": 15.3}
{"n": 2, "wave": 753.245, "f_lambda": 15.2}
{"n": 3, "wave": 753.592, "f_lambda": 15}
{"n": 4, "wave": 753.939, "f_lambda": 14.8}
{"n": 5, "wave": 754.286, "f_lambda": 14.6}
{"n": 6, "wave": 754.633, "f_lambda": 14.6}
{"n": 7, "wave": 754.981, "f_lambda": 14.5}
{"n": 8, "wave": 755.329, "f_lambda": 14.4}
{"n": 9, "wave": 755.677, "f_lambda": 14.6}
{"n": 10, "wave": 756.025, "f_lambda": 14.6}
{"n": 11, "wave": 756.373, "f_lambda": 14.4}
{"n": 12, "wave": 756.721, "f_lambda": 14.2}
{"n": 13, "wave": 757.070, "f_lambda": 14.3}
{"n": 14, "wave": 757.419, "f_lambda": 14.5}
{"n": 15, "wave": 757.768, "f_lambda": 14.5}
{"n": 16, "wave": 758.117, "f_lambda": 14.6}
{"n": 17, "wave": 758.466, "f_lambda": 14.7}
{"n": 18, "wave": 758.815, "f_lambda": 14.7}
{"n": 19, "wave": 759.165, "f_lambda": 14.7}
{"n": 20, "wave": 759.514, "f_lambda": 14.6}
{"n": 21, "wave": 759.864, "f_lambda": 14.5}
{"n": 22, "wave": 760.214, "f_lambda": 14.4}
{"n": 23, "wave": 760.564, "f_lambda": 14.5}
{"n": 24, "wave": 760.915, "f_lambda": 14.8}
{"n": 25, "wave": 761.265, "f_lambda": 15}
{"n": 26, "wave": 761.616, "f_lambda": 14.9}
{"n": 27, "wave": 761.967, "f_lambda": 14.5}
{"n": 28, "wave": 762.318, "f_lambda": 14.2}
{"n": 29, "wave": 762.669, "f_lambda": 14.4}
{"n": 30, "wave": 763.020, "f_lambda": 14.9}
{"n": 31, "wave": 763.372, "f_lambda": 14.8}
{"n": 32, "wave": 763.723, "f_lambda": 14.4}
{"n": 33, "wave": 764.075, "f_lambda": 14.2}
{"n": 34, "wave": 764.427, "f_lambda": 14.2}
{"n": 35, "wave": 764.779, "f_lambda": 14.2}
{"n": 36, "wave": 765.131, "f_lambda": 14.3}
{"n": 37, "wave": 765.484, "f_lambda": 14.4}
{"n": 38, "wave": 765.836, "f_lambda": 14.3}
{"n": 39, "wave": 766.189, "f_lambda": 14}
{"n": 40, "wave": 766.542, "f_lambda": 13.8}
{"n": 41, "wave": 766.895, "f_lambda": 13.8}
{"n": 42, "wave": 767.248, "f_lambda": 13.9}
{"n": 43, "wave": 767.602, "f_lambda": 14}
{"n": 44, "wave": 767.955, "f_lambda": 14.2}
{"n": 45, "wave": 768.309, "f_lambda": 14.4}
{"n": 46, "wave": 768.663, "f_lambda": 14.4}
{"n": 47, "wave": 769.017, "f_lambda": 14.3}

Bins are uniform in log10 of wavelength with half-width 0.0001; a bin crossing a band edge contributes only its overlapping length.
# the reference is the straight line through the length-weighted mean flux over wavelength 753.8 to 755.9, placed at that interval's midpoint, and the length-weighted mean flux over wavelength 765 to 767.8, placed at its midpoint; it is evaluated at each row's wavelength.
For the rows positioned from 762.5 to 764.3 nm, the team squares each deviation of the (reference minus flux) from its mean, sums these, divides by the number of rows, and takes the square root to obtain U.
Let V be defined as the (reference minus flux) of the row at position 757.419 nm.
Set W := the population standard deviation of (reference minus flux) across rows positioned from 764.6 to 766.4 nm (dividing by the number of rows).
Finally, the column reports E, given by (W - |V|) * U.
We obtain 0.02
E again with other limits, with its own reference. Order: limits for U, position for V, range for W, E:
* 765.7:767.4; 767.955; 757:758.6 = -0.01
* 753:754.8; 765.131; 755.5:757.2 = -0.01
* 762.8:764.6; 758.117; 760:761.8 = 0.02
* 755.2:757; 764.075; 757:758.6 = 0.02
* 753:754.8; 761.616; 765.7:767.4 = -0.10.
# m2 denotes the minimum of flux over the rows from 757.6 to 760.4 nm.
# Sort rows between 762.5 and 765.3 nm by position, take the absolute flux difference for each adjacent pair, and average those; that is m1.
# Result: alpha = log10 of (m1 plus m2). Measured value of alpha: 1.16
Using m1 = 0.19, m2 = 14.4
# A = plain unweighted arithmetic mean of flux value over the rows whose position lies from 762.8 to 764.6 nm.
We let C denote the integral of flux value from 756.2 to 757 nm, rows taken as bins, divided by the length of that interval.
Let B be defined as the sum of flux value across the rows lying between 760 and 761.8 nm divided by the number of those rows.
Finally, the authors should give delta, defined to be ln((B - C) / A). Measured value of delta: -3.5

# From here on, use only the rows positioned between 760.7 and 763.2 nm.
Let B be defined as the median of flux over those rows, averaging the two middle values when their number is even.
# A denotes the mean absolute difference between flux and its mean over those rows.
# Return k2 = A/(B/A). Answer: 0.0046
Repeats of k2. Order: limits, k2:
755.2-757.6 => 0.0010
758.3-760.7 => 0.0007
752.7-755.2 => 0.0048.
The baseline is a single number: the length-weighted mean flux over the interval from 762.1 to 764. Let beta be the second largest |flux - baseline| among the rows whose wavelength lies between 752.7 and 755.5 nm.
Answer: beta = 0.68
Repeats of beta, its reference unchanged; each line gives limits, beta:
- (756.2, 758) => 0.22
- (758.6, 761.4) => 0.28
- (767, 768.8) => 0.52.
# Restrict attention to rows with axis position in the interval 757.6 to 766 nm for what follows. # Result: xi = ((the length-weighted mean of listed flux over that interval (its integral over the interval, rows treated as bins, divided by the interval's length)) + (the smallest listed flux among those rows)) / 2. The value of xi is 14.37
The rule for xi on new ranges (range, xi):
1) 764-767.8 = 13.95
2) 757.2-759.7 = 14.55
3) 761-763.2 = 14.43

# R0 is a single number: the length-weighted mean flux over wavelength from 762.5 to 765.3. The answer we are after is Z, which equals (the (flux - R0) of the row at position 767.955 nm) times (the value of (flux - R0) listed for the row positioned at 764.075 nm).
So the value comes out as 0.05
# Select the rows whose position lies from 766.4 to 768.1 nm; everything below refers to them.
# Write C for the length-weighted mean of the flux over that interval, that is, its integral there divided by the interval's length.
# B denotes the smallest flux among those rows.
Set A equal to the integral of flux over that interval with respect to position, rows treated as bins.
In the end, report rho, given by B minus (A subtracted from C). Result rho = 23.6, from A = 23.7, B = 13.8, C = 13.9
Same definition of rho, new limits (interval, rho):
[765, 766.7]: 23.7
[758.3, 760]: 24.8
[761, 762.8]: 25.9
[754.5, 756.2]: 24.6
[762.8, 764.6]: 25.8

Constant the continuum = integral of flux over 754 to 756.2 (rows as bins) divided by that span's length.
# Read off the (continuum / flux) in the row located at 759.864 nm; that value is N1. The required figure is 1.00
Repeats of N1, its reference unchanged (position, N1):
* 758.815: 0.99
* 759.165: 0.99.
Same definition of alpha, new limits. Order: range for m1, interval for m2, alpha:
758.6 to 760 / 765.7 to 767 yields 1.14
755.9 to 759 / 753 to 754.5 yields 1.17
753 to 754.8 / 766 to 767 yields 1.14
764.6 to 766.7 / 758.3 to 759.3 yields 1.17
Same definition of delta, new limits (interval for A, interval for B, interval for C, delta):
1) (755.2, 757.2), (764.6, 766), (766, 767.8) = -3.6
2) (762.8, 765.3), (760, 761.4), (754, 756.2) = -4.9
